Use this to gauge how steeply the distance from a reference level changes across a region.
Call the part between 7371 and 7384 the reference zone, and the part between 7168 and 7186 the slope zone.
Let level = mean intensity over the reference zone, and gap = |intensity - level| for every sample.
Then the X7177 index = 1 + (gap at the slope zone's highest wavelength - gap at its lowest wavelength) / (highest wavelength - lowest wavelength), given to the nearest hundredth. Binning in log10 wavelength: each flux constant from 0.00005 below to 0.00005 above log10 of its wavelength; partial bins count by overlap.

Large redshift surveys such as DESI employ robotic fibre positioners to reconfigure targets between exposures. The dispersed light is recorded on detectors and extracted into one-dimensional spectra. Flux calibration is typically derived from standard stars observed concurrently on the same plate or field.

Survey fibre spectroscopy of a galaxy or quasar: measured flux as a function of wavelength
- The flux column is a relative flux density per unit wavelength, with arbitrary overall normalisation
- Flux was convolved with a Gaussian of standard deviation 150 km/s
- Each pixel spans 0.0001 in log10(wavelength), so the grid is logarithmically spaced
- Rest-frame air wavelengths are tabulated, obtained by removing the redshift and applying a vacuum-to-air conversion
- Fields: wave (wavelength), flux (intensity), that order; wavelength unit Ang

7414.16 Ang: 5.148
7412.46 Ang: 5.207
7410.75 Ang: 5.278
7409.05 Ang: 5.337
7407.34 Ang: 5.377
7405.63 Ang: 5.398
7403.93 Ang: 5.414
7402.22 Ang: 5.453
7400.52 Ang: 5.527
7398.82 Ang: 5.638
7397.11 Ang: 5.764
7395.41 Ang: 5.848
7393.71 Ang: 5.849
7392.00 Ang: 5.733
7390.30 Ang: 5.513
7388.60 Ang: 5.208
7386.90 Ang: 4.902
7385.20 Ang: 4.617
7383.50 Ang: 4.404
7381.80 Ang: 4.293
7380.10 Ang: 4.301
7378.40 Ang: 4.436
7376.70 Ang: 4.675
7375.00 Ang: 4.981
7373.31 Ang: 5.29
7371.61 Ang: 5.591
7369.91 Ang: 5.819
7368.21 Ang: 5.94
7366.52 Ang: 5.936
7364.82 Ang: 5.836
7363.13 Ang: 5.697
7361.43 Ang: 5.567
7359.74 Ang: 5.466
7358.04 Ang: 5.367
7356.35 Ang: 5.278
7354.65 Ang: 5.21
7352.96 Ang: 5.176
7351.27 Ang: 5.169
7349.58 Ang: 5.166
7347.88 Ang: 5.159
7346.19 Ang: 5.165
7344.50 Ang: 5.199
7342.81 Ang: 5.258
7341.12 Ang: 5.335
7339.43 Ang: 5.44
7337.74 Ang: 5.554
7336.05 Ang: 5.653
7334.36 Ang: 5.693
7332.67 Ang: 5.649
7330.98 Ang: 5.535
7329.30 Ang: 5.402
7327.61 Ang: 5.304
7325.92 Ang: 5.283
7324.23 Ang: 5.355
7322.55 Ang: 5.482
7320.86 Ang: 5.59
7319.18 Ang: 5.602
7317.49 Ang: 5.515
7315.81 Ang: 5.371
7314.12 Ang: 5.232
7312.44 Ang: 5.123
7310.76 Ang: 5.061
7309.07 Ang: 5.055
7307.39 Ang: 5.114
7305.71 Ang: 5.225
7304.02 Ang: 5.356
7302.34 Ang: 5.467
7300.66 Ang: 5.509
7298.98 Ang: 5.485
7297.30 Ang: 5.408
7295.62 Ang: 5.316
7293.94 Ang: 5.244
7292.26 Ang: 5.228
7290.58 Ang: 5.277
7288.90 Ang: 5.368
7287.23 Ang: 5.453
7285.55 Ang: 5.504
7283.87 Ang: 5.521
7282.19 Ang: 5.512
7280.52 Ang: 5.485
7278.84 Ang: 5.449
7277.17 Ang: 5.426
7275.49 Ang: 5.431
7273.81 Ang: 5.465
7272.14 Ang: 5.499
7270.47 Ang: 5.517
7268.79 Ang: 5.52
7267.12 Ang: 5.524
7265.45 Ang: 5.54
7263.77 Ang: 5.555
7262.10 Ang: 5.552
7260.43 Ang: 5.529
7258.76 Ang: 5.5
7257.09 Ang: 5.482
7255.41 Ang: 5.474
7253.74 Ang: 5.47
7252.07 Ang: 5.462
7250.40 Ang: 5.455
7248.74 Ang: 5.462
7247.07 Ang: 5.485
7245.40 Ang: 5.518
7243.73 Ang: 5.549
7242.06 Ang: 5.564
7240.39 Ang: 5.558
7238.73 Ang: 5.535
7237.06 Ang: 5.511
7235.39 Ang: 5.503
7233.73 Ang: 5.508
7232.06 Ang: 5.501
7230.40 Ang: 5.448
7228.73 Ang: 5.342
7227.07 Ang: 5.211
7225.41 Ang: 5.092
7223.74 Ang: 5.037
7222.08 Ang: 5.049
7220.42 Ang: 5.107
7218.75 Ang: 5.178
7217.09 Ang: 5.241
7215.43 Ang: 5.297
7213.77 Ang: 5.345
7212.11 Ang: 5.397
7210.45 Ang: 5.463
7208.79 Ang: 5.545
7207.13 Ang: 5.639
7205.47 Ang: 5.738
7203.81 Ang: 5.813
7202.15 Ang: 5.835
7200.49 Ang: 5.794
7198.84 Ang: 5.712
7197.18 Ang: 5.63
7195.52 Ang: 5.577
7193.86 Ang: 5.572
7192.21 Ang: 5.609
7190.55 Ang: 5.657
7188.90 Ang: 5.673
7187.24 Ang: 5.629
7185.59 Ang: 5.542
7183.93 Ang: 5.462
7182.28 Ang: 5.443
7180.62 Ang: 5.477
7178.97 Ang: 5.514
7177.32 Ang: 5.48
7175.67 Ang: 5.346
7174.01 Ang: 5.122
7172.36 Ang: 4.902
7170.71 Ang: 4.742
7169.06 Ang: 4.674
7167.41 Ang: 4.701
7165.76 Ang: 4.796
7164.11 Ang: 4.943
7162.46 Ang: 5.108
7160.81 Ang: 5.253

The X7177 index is 1.04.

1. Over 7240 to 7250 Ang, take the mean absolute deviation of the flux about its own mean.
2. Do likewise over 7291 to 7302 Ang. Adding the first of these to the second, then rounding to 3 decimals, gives 0.137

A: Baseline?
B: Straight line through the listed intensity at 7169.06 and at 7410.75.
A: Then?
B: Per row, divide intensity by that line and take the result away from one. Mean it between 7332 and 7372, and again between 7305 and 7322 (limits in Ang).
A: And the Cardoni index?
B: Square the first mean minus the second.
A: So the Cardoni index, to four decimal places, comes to 0.0002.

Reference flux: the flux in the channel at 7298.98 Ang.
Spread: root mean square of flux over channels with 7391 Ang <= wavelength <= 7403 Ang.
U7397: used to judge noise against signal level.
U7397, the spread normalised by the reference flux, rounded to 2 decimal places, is 1.04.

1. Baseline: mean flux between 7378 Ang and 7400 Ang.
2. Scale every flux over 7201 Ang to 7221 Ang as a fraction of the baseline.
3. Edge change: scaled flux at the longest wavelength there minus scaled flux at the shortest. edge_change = -0.14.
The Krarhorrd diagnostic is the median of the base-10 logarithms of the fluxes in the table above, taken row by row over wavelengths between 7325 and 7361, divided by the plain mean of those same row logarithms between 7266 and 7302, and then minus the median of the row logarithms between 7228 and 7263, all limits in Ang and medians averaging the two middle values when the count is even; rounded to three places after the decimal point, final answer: 0.245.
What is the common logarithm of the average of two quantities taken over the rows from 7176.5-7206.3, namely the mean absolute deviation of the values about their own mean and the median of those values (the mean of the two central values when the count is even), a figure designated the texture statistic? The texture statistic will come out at 0.456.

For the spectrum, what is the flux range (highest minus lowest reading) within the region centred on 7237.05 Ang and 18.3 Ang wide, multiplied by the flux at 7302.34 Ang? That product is 1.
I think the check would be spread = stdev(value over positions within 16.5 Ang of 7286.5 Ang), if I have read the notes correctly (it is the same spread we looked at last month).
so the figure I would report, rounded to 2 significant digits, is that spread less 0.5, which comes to -0.41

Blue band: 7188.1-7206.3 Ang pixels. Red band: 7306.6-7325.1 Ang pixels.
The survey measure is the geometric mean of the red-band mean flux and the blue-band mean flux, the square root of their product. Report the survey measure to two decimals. 5.50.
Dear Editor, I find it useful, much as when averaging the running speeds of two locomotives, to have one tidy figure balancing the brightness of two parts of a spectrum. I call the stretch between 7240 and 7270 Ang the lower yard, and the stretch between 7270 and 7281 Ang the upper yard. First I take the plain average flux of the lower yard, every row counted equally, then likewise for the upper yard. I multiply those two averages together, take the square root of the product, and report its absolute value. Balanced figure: 5.49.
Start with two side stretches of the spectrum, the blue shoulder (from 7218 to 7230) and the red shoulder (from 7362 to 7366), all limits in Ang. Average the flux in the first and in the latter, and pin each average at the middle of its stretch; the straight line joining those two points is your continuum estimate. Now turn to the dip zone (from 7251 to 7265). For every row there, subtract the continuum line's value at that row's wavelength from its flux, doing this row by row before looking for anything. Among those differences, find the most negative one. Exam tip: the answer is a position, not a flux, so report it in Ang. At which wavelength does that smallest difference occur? 7255.41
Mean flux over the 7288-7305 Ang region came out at 5.37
